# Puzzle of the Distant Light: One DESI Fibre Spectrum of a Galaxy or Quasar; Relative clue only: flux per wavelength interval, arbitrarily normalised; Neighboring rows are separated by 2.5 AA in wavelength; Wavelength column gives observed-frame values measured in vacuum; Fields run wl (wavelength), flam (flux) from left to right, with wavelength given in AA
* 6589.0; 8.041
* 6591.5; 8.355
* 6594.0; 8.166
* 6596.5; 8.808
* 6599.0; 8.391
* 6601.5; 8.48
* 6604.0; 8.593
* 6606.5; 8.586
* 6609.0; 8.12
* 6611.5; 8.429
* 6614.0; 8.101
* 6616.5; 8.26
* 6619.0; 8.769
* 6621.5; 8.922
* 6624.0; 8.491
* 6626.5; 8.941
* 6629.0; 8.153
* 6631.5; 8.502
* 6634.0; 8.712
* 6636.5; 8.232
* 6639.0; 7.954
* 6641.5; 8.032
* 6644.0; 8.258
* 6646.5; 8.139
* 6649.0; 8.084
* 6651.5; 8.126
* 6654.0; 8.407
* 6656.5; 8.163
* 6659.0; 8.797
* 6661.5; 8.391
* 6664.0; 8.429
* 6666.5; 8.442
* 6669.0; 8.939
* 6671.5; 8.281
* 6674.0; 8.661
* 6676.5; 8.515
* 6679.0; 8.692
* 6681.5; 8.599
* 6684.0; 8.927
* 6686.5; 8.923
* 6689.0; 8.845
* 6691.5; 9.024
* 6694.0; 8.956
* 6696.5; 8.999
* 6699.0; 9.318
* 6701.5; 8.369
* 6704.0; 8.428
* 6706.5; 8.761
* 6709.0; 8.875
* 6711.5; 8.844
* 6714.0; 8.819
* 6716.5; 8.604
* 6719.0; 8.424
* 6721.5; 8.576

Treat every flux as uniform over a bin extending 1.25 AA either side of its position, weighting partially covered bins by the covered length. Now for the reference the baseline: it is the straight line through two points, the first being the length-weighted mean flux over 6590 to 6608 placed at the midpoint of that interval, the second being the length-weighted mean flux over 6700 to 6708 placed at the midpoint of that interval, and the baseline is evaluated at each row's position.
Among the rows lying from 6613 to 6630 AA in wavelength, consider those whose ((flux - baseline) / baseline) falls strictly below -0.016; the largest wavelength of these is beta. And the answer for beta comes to 6629.0 AA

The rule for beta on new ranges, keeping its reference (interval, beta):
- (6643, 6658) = 6656.5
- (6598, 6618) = 6616.5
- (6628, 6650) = 6649.0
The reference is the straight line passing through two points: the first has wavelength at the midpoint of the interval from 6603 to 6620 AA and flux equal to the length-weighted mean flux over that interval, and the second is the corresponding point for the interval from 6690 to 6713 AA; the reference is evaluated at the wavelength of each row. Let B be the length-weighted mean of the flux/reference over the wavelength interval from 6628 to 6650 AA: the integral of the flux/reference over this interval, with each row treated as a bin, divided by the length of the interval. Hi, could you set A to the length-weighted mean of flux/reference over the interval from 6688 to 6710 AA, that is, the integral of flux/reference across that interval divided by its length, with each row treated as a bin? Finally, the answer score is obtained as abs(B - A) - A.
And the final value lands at -0.96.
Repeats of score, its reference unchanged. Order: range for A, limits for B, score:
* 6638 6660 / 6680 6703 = -0.90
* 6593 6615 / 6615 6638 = -1.00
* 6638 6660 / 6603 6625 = -0.91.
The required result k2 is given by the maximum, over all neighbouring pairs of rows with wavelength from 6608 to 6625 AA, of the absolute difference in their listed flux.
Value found 0.5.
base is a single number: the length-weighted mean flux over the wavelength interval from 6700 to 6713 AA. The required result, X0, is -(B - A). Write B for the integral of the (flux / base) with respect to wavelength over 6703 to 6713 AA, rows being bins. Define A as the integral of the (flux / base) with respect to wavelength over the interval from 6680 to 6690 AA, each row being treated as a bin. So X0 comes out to 0.1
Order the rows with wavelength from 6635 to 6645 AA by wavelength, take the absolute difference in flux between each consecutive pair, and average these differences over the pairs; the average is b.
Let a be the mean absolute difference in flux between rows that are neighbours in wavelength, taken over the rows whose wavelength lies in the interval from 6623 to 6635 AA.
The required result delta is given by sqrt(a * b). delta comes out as 0.30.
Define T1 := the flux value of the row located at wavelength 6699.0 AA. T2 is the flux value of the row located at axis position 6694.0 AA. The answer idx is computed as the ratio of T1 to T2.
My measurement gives 1.04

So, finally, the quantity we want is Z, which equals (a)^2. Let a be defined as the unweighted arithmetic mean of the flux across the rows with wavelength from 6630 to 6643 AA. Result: 68.7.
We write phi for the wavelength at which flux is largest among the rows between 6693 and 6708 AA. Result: 6699.0 AA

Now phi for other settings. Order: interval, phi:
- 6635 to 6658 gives 6654.0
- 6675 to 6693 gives 6691.5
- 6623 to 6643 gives 6626.5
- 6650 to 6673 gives 6669.0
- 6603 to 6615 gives 6604.0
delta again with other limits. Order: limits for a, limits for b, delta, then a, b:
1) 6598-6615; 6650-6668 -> 0.24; 0.22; 0.3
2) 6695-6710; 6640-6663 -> 0.30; 0.35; 0.3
